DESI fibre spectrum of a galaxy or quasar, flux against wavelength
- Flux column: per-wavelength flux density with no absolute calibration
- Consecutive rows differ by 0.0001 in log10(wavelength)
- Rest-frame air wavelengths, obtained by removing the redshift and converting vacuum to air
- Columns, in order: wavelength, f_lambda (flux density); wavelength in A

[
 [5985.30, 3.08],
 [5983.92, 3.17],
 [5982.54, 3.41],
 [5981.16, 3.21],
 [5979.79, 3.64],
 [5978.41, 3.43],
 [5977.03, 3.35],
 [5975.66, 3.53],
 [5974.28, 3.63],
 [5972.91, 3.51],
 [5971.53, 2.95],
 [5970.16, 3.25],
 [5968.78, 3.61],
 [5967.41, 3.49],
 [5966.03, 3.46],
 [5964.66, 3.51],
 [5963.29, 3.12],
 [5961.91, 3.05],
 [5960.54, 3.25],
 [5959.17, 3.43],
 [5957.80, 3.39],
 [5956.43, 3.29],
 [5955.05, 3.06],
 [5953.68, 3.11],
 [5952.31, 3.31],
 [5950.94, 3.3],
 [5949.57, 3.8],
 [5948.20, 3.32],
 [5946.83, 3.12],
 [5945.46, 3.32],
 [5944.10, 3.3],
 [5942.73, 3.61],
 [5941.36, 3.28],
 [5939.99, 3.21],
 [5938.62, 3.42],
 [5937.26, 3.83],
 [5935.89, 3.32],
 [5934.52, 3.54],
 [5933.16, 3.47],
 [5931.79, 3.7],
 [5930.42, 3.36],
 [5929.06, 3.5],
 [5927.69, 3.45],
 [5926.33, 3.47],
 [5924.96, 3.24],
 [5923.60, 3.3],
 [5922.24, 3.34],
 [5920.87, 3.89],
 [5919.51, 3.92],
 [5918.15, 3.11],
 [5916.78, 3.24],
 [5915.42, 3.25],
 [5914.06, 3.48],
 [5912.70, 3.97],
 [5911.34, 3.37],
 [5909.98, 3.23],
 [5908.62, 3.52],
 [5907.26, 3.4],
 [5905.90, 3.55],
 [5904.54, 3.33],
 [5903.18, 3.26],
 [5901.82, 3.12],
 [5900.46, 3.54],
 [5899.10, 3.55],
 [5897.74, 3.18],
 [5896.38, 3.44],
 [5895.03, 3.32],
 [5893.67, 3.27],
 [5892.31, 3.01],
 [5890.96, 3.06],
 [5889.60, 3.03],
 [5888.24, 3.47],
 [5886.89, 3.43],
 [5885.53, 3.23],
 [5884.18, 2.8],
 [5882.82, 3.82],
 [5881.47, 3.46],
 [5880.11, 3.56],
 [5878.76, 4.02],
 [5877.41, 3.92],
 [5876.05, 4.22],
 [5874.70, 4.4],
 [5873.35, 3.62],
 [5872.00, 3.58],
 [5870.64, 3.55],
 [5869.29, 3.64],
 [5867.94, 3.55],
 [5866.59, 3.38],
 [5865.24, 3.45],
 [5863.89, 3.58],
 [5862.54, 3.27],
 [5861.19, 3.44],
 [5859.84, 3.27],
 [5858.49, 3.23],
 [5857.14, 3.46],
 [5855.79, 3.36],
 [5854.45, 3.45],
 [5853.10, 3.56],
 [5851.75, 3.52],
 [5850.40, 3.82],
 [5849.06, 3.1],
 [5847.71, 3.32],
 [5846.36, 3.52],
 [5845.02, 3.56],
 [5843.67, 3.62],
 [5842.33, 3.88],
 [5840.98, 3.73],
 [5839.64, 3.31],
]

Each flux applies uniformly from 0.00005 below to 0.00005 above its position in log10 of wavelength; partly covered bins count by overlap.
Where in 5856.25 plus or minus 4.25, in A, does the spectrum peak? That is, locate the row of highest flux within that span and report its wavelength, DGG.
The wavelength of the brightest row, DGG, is 5853.10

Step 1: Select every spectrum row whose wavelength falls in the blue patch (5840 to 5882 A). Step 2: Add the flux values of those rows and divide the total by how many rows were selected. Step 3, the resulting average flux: 3.58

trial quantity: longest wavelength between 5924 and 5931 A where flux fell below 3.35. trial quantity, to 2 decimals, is 5924.96 A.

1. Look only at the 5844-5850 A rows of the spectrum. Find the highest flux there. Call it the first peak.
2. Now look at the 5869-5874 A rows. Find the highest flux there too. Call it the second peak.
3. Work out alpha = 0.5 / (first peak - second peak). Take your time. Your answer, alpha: -6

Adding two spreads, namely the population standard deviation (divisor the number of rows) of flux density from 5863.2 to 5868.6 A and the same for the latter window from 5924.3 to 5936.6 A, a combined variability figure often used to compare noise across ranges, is 0.21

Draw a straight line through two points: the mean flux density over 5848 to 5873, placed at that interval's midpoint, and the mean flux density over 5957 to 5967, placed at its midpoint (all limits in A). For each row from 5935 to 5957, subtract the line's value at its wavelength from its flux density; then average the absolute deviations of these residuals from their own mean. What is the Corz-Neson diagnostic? 0.155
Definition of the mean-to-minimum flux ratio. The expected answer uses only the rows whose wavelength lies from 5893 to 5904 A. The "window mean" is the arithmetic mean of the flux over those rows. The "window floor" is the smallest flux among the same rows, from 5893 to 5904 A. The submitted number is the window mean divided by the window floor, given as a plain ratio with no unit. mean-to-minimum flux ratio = 1.07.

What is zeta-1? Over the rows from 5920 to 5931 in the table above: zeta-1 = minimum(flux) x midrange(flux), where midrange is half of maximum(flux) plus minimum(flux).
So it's 11.6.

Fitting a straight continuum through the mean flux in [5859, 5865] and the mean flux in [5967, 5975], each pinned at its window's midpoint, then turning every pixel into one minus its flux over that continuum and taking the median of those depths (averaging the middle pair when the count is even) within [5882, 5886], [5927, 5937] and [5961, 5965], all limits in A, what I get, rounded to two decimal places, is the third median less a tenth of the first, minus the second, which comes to 0.10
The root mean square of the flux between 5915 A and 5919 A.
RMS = 3.20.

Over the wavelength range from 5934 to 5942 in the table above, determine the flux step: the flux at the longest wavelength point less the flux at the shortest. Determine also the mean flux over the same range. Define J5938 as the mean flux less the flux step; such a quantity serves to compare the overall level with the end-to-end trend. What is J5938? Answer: 3.69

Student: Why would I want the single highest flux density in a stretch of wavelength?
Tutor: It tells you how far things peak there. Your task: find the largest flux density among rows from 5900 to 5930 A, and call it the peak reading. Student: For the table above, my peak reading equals 3.97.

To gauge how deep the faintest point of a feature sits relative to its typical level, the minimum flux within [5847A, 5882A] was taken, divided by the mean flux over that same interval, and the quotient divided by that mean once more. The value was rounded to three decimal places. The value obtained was 0.244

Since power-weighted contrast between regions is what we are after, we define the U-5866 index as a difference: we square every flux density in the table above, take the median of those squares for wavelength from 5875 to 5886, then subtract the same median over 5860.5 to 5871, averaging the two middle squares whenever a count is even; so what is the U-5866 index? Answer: 1.4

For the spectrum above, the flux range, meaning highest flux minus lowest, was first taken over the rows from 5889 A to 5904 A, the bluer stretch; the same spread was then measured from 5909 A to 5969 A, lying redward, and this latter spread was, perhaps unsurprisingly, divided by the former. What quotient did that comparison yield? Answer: 1.7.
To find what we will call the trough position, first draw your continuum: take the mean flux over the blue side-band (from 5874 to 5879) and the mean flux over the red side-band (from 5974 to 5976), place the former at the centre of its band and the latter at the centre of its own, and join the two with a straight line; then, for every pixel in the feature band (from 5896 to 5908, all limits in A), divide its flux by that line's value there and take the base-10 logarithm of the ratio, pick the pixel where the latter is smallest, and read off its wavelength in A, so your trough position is 5901.82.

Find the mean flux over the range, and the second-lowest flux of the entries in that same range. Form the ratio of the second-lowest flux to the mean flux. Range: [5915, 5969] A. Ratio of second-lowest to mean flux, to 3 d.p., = 0.902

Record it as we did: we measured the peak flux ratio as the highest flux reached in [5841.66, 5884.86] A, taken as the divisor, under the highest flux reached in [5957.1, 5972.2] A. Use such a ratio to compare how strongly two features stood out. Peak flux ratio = 0.82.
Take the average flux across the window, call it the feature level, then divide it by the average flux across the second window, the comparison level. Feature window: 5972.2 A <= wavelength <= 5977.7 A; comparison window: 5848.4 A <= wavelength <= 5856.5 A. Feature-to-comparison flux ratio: 1.01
